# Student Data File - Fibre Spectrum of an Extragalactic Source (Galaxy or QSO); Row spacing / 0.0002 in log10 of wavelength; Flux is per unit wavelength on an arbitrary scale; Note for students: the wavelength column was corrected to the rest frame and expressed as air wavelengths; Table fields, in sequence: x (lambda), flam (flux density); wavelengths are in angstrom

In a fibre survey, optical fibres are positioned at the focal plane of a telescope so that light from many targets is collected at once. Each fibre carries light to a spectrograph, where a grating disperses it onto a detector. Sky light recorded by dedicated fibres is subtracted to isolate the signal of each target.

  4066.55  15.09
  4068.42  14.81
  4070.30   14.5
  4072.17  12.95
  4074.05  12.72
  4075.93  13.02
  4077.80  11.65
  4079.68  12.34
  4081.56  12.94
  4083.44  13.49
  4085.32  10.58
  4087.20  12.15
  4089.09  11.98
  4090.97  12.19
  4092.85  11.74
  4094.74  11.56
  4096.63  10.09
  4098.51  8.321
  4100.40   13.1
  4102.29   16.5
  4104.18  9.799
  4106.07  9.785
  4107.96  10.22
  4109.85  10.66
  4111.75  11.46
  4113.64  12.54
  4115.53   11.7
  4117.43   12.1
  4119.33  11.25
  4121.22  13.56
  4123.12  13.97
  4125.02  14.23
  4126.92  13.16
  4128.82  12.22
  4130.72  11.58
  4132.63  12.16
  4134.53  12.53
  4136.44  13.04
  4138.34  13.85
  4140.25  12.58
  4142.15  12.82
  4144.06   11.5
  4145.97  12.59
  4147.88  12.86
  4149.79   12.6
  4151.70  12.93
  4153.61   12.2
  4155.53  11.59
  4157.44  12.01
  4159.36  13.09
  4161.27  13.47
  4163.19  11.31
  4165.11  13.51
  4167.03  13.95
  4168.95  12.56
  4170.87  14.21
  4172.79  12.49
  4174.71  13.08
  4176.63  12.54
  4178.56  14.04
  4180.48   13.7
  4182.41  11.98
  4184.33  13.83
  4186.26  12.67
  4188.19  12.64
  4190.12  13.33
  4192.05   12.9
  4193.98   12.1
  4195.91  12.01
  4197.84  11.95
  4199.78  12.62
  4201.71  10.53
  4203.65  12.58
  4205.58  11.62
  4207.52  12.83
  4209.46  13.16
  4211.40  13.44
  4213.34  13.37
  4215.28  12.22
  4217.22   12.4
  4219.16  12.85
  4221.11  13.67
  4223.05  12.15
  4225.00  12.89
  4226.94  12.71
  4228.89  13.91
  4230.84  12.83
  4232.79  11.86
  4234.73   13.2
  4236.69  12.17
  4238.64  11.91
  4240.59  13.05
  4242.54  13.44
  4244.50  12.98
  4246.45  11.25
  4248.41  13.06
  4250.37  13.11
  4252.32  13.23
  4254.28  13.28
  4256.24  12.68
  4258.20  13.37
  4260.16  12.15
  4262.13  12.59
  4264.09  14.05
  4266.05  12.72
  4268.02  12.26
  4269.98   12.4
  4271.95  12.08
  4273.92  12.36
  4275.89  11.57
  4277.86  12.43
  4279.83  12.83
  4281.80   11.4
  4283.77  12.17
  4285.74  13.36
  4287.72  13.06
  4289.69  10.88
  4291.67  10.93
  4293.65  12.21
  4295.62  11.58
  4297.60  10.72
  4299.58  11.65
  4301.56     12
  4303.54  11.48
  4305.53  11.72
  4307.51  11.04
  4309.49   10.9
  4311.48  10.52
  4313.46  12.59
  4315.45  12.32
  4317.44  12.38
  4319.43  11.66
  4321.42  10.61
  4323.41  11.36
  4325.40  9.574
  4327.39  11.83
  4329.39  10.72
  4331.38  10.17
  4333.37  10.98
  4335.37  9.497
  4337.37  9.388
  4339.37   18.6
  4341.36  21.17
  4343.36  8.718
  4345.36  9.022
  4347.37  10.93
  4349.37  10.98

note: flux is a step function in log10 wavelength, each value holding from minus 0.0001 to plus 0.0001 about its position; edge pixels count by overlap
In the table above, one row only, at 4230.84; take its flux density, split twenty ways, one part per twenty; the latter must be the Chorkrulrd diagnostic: 0.64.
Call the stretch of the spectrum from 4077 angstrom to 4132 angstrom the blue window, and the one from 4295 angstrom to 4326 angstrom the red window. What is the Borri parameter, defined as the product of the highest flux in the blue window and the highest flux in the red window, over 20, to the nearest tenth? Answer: 10.4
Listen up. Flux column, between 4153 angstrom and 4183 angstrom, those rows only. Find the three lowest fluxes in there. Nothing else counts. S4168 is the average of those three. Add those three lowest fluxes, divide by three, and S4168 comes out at 11.6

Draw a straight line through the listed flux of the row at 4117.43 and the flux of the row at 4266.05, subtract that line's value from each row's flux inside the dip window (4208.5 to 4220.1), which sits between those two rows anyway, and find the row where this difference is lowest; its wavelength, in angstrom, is 4215.28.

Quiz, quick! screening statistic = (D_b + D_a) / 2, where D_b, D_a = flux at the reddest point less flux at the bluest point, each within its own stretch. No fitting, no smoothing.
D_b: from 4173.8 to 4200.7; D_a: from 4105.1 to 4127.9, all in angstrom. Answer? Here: 1.5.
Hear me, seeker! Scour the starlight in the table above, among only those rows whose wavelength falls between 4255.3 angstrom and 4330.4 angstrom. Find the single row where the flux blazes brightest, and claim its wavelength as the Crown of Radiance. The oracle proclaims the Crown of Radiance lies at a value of 4264.09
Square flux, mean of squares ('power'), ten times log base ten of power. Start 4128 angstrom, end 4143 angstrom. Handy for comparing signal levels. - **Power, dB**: 22.02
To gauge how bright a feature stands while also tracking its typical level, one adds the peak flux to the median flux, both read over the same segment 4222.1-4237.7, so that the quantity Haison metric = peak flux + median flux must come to 26.7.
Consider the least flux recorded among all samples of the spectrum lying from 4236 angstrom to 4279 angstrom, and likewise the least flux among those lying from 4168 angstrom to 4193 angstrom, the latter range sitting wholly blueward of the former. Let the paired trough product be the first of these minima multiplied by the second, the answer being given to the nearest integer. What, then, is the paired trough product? 135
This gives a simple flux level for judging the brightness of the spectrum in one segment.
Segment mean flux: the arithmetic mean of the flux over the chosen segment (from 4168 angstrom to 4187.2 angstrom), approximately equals 13.1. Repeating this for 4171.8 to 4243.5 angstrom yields 12.7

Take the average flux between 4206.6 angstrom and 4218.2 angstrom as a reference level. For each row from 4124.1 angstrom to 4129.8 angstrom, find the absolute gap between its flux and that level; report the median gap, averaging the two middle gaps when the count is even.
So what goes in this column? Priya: 0.7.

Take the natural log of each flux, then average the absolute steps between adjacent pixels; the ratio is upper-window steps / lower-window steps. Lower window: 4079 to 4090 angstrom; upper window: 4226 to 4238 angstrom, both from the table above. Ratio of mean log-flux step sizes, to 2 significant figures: 0.90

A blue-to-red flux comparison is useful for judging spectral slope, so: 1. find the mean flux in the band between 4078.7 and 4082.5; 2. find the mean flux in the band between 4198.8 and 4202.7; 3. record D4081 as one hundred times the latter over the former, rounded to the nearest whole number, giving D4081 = 92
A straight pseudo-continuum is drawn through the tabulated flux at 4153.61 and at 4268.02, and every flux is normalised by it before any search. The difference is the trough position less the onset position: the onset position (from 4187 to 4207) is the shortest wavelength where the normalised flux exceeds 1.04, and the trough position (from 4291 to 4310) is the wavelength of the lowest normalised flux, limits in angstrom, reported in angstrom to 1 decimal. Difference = 107.5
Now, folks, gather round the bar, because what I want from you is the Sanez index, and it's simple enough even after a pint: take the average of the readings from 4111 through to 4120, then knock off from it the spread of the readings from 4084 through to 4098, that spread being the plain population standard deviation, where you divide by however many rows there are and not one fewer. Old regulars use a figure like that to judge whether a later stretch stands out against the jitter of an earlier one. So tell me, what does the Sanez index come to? 11.1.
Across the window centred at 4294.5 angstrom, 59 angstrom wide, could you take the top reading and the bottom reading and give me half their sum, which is 11.9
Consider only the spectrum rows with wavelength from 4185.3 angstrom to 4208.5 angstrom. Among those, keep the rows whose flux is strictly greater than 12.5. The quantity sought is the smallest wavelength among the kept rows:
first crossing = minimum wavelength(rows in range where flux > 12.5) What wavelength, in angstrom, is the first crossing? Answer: 4186.26 angstrom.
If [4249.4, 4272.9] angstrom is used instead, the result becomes 4250.37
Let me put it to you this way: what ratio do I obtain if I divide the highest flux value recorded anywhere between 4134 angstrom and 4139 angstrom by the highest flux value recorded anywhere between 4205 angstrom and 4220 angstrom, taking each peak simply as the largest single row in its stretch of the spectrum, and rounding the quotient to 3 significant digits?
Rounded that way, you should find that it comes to 1.03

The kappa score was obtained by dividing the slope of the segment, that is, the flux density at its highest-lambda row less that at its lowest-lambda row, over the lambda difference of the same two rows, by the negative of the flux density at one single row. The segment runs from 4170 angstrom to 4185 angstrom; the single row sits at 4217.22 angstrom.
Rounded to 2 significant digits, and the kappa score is 0.0023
